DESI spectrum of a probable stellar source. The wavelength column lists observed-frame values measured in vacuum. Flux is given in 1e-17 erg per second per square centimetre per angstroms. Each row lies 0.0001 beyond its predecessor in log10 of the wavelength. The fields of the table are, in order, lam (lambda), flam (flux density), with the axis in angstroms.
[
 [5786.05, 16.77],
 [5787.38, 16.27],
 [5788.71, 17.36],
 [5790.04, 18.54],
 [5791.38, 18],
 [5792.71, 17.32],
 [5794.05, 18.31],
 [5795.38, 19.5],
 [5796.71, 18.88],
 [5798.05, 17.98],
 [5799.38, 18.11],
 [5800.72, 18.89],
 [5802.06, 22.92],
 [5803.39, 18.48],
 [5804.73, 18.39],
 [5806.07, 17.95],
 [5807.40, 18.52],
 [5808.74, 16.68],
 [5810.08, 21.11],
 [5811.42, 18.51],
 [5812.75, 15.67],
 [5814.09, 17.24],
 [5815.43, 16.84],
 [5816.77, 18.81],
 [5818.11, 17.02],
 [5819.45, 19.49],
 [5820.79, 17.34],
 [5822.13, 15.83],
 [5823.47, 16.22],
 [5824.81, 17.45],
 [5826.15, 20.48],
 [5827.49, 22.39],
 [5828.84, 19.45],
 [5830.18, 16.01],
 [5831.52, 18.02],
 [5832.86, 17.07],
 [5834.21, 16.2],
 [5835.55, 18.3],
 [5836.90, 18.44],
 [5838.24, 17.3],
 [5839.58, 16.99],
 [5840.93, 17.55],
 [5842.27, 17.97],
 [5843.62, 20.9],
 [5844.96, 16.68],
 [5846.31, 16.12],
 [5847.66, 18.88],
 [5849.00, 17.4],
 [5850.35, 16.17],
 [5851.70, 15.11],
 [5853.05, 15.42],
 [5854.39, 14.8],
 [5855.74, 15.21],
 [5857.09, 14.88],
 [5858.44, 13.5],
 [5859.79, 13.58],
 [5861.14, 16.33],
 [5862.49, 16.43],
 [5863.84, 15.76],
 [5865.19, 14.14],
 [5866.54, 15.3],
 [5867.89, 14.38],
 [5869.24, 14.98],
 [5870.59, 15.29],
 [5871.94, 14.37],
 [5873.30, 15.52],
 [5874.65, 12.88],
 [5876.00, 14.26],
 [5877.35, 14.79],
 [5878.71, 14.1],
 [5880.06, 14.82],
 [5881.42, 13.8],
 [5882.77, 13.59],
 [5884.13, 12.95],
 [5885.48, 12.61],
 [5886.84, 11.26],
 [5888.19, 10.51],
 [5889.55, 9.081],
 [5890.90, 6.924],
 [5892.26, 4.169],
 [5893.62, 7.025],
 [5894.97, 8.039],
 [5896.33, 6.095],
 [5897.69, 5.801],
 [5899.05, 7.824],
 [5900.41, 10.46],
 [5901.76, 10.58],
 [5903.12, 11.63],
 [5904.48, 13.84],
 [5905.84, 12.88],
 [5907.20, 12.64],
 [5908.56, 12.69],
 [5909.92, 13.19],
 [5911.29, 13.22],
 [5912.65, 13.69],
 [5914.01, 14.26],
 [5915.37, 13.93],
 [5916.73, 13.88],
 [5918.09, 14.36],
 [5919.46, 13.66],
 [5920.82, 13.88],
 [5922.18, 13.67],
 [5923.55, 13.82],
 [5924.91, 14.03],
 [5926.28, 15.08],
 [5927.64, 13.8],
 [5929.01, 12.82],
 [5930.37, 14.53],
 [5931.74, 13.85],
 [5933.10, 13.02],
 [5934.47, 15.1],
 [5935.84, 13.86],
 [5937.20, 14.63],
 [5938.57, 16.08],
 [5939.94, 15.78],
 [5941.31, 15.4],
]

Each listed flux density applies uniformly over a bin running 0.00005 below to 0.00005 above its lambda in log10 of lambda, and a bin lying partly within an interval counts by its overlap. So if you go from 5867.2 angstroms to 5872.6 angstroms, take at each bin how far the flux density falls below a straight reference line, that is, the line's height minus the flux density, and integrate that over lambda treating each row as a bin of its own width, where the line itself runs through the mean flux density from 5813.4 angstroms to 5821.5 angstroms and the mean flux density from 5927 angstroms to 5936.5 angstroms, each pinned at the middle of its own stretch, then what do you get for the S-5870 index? 7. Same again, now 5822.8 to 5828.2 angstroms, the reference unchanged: -9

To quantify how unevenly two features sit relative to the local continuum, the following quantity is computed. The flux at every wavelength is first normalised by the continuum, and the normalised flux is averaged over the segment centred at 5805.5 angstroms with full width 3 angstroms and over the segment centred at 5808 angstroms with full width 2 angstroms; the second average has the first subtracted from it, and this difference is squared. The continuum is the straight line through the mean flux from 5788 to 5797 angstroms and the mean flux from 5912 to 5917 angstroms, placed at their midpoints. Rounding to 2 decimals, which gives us 0.00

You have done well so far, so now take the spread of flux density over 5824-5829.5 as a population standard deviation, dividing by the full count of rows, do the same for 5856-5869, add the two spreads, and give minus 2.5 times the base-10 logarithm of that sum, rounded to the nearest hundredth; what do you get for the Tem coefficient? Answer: -1.13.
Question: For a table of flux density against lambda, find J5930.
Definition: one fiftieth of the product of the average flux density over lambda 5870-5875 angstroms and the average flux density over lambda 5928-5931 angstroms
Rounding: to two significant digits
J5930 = 4.0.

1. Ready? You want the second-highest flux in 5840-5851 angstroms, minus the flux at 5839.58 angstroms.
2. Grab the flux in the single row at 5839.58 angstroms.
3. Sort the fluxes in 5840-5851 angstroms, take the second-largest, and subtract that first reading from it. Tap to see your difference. 1.9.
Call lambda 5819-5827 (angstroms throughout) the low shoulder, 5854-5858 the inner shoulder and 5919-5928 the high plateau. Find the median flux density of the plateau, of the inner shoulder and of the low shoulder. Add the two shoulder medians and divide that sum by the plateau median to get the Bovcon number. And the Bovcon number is 2.34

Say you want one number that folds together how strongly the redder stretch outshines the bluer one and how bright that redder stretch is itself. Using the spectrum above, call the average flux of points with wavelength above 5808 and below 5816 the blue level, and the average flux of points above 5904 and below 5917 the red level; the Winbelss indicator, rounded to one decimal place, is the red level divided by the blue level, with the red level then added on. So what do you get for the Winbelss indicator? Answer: 14.2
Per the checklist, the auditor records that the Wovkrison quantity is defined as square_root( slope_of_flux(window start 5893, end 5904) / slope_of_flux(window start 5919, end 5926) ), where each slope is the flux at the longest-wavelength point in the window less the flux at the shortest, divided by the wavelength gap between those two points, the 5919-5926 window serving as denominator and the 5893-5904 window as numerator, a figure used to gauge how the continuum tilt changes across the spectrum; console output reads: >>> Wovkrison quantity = 2.7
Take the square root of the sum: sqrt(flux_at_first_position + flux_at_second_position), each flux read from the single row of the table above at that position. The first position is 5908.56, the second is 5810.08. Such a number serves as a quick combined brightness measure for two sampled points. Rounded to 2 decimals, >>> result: 5.81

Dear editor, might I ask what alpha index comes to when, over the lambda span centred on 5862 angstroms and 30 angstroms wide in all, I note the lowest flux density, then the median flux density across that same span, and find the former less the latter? -2.3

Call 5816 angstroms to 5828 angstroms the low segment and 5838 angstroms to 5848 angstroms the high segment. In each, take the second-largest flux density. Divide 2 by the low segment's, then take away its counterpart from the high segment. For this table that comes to -19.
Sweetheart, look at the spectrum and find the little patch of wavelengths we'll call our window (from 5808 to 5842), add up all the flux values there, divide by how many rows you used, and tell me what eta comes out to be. 17.9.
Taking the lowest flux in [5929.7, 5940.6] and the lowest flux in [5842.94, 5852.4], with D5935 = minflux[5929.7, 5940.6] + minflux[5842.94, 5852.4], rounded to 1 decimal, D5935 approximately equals 28.1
